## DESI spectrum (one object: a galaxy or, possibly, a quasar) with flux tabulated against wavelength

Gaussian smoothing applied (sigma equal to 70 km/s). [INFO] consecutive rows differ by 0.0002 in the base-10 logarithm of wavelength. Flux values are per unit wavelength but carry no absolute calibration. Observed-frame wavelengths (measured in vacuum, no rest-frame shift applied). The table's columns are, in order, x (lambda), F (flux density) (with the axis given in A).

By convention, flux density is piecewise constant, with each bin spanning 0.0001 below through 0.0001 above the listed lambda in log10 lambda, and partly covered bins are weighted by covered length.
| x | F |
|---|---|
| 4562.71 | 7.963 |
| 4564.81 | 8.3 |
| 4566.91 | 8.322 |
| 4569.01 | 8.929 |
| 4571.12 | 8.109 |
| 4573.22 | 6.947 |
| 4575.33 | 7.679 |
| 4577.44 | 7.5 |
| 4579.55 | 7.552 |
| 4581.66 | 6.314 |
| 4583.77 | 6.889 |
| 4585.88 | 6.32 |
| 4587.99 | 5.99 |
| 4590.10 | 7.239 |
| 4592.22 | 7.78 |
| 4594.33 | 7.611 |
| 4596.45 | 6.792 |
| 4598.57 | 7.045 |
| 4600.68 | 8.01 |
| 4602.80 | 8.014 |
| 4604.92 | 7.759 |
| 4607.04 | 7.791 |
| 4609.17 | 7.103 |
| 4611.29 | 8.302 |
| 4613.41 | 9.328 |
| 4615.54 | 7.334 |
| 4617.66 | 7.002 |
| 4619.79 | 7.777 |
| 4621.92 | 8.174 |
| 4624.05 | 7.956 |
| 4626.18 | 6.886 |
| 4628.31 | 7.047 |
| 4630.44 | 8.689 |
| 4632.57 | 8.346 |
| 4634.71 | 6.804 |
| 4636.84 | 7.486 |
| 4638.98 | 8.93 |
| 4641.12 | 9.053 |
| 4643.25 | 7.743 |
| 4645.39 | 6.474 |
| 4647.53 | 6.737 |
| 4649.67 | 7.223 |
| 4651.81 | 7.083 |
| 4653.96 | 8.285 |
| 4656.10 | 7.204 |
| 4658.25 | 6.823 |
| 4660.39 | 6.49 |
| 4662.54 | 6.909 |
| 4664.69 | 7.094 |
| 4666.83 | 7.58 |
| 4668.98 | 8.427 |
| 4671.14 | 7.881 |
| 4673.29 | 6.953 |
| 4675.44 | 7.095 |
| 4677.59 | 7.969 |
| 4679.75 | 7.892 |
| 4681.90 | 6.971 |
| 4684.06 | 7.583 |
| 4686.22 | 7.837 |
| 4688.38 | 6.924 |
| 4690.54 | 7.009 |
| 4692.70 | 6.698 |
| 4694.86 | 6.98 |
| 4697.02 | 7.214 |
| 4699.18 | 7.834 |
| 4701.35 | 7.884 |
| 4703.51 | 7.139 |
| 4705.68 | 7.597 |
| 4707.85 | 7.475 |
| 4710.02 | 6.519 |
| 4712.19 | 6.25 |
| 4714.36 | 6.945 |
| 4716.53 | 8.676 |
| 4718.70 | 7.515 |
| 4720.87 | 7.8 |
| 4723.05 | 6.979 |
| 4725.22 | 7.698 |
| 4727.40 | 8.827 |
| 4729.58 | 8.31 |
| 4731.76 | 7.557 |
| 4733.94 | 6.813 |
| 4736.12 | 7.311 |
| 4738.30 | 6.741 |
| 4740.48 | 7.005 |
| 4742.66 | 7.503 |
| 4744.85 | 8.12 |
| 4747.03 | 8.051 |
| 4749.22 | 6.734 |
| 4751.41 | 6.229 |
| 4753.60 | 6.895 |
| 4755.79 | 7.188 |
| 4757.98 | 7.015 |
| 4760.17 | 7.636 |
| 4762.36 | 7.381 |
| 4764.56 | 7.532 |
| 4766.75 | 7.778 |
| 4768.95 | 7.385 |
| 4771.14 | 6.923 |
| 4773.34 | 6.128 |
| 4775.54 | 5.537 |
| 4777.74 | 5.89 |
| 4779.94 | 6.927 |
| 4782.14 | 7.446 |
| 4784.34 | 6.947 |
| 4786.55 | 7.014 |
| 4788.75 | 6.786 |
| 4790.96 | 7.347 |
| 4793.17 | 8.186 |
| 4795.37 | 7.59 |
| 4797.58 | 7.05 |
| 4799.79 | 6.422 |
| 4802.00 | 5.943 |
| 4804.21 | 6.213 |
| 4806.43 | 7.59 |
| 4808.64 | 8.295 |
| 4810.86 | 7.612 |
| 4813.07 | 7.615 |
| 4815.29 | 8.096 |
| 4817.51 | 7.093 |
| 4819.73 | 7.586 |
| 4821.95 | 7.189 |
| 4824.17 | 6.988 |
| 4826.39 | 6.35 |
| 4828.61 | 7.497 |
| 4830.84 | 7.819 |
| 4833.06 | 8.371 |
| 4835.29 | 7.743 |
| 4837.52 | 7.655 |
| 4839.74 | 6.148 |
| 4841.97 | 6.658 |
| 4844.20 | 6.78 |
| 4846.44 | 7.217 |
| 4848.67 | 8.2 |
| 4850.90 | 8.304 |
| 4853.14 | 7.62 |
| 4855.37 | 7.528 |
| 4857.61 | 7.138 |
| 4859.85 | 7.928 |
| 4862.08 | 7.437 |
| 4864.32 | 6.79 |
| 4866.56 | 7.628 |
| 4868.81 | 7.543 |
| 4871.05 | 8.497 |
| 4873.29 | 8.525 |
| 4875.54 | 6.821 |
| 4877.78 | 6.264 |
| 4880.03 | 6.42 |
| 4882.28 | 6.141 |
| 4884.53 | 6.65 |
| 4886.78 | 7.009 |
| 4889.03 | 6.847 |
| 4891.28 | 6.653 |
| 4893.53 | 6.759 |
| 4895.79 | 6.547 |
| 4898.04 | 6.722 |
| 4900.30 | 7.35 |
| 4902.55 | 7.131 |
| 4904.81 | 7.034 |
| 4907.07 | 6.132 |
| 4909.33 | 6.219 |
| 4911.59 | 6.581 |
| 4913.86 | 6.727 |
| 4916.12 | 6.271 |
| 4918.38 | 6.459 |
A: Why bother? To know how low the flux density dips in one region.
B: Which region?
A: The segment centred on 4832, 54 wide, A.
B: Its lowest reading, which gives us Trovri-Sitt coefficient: 6.148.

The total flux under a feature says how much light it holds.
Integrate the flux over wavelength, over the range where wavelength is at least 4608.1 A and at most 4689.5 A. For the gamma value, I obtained 615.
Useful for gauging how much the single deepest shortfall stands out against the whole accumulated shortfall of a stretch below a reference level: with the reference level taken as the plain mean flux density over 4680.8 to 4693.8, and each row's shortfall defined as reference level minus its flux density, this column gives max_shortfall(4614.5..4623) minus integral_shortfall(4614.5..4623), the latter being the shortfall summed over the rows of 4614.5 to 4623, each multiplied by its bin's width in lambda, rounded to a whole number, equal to 4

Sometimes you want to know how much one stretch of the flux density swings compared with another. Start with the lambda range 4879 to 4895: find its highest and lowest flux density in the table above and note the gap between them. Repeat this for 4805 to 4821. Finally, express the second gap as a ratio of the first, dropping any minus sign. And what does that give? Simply 1.4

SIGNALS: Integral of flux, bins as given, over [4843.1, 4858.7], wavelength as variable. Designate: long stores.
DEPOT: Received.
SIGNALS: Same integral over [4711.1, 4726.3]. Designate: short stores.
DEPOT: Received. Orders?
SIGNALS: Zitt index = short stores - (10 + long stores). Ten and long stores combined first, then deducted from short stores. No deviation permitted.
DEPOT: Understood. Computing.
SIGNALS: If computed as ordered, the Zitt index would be -15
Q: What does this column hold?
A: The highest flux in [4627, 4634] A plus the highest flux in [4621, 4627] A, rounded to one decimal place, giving 16.9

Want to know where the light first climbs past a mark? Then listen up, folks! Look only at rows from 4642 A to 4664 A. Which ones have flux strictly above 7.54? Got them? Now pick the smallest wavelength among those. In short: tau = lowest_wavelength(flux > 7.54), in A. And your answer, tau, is 4643.25 A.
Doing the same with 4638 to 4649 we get 4638.98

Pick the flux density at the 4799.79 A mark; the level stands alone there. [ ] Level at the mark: 6.422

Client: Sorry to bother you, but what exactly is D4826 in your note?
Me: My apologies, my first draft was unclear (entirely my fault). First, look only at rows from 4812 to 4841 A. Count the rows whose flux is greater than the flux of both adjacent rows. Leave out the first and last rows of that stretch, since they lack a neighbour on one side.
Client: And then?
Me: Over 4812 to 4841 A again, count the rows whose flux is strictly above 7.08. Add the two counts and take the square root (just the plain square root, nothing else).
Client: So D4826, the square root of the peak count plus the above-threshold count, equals 3.6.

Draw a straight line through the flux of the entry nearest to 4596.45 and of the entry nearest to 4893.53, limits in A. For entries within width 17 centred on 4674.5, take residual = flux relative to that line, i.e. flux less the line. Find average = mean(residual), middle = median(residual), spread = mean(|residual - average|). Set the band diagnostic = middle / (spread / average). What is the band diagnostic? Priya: 1.72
